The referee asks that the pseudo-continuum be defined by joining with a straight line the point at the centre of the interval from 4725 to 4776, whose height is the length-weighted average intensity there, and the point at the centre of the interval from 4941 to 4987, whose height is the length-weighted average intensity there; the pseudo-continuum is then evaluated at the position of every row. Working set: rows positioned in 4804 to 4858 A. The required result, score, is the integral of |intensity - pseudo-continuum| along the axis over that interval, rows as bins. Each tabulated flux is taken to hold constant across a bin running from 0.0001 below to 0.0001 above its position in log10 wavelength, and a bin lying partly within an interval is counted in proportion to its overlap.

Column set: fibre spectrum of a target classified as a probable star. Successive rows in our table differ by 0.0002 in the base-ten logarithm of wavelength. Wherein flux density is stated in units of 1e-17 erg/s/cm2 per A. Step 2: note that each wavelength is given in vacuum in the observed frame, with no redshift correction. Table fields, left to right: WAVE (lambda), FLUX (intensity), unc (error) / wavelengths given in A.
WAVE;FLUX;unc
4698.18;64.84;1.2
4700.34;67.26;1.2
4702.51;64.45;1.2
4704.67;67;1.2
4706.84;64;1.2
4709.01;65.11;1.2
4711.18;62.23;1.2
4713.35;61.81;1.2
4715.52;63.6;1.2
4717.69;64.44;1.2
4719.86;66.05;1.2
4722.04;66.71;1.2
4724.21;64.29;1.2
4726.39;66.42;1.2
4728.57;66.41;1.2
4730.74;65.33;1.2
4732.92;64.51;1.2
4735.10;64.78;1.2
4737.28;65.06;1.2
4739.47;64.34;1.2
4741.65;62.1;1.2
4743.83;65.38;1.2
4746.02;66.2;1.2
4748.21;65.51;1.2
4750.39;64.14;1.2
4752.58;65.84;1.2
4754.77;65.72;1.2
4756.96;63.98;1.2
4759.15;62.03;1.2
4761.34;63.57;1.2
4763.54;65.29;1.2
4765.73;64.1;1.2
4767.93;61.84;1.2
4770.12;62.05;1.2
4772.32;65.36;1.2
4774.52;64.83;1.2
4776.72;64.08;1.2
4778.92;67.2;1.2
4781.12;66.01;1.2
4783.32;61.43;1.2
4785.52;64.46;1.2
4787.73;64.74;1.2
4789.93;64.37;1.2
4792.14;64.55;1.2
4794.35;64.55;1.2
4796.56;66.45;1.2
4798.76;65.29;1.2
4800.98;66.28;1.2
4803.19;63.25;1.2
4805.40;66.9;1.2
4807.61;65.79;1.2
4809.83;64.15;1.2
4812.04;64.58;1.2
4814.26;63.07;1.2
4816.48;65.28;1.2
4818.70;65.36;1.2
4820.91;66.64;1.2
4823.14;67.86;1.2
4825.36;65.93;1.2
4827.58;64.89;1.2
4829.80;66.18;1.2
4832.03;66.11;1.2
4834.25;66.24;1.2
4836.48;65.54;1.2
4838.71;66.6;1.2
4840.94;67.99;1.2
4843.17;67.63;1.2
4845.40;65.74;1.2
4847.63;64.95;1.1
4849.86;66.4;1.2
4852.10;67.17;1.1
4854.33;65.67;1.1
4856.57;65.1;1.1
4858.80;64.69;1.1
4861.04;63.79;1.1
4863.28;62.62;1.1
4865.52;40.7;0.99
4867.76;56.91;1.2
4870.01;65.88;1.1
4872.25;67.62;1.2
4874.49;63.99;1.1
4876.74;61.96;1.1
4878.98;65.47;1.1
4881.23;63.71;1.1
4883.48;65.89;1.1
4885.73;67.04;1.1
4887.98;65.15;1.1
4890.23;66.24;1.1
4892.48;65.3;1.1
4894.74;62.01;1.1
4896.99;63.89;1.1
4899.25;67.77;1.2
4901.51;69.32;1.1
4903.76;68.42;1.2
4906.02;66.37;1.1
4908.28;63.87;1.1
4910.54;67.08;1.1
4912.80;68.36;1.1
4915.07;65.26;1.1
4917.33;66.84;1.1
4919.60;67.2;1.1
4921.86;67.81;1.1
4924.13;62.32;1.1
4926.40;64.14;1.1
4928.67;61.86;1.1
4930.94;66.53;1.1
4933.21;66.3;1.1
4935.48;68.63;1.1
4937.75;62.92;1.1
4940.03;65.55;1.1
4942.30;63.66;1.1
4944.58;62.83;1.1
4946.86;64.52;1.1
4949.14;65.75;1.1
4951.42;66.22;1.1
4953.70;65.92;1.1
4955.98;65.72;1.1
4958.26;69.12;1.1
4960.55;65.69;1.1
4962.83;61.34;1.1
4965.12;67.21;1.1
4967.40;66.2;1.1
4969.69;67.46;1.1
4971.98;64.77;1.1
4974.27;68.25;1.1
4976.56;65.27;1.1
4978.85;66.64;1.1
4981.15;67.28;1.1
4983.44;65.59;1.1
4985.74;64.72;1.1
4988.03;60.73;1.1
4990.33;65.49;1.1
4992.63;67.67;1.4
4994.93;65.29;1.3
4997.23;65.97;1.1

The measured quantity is 64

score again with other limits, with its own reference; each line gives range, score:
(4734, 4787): 65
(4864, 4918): 154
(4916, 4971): 90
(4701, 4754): 61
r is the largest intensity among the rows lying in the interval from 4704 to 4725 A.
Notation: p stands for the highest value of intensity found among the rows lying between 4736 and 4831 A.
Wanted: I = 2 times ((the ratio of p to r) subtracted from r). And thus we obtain 132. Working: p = 67.86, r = 67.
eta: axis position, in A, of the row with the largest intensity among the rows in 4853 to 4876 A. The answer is 4872.25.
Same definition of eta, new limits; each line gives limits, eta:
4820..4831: 4823.14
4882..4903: 4901.51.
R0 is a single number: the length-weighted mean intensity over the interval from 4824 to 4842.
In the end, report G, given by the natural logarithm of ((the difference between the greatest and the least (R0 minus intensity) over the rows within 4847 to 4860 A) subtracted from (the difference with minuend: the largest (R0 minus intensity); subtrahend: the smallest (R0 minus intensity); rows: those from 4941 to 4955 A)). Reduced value -0.1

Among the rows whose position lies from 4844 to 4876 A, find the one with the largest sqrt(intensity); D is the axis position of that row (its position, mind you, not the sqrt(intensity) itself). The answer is 4872.25 A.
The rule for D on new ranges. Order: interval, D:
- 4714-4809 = 4778.92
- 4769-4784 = 4778.92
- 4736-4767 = 4746.02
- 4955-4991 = 4958.26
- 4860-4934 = 4901.51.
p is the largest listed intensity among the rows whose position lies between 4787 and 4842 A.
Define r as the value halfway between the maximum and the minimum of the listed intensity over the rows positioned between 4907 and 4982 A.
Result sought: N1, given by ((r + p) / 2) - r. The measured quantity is 1.38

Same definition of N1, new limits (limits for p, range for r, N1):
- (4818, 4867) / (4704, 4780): 1.74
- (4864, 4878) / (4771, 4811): 1.65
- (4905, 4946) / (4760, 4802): 2.16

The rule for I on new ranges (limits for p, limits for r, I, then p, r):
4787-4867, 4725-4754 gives 131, 67.99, 66.42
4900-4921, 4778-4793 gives 132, 69.32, 67.2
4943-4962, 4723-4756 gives 131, 69.12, 66.42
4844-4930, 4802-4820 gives 132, 69.32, 66.9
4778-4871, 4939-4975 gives 136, 67.99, 69.12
